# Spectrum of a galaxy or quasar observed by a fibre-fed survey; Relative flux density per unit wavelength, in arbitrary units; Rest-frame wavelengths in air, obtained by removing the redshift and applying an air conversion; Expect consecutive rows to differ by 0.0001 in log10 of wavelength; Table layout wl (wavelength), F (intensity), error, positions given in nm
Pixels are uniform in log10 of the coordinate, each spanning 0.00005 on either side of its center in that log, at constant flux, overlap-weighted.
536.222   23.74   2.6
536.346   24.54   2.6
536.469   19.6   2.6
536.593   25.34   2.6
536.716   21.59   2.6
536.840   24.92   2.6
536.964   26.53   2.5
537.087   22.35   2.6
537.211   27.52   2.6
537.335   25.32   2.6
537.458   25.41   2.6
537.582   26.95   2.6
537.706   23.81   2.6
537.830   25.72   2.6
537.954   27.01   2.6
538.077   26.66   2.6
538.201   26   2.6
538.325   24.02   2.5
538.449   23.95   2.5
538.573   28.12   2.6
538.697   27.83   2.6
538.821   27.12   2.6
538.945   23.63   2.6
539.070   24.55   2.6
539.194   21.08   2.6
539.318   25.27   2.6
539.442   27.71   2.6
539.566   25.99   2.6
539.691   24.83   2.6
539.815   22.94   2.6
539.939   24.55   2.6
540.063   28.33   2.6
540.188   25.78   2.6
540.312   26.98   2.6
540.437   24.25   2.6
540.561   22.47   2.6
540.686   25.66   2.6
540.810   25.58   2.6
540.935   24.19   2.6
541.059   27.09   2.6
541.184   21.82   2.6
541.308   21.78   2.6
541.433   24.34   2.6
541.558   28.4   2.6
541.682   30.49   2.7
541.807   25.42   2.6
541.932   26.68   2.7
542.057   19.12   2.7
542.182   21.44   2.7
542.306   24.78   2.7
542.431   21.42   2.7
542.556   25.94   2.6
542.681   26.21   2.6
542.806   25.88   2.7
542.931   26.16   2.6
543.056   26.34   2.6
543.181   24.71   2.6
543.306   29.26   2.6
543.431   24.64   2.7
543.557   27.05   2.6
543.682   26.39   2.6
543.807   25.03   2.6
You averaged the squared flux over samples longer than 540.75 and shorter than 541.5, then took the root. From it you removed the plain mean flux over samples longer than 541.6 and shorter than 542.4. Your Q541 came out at -0.4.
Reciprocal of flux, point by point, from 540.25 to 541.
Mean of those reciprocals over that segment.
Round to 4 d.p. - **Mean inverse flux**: 0.0404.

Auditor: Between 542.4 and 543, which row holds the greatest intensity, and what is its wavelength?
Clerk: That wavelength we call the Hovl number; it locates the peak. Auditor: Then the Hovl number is 542.681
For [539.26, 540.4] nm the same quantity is 540.063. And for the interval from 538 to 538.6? 538.573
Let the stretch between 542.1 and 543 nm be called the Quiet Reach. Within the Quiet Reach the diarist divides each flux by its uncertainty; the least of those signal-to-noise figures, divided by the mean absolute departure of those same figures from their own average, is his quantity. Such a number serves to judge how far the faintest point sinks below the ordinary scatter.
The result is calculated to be 10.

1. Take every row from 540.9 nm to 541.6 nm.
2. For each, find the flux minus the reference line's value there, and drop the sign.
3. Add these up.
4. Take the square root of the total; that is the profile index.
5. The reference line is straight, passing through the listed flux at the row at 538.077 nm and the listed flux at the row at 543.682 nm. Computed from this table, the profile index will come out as 4.0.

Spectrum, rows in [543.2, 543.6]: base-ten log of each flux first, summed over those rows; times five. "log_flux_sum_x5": 21.45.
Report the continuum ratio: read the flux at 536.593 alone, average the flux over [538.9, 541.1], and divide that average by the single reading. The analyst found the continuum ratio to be 0.99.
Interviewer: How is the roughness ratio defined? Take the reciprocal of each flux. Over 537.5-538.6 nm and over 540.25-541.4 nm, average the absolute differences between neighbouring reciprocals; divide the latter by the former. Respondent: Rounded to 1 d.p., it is 1.4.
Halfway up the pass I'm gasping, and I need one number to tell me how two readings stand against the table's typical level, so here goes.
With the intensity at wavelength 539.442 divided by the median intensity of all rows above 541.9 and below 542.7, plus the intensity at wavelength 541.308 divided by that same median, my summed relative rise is 2.00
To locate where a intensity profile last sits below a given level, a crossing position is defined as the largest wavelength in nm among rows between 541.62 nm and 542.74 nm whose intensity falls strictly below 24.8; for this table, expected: 542.431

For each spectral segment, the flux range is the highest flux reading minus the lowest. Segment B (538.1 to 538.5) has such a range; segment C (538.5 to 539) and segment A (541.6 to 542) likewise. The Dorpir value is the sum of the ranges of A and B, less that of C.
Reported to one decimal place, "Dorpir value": 2.6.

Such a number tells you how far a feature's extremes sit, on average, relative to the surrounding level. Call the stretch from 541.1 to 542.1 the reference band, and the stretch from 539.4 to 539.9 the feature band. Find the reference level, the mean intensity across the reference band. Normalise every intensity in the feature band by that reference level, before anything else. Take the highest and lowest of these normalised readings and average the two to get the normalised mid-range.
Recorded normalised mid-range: 1.02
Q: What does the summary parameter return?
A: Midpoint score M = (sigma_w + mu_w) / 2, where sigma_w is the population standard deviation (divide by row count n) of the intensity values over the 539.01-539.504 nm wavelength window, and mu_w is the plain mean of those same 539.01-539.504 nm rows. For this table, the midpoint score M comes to 13.5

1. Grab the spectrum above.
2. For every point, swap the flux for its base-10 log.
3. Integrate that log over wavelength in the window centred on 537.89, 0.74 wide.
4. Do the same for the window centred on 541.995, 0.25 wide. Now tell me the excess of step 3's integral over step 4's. 0.7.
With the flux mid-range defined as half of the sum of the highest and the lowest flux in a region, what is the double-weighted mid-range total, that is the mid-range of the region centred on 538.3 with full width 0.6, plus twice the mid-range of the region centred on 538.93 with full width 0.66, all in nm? 74.9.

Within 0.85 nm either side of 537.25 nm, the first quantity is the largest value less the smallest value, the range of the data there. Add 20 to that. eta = 28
